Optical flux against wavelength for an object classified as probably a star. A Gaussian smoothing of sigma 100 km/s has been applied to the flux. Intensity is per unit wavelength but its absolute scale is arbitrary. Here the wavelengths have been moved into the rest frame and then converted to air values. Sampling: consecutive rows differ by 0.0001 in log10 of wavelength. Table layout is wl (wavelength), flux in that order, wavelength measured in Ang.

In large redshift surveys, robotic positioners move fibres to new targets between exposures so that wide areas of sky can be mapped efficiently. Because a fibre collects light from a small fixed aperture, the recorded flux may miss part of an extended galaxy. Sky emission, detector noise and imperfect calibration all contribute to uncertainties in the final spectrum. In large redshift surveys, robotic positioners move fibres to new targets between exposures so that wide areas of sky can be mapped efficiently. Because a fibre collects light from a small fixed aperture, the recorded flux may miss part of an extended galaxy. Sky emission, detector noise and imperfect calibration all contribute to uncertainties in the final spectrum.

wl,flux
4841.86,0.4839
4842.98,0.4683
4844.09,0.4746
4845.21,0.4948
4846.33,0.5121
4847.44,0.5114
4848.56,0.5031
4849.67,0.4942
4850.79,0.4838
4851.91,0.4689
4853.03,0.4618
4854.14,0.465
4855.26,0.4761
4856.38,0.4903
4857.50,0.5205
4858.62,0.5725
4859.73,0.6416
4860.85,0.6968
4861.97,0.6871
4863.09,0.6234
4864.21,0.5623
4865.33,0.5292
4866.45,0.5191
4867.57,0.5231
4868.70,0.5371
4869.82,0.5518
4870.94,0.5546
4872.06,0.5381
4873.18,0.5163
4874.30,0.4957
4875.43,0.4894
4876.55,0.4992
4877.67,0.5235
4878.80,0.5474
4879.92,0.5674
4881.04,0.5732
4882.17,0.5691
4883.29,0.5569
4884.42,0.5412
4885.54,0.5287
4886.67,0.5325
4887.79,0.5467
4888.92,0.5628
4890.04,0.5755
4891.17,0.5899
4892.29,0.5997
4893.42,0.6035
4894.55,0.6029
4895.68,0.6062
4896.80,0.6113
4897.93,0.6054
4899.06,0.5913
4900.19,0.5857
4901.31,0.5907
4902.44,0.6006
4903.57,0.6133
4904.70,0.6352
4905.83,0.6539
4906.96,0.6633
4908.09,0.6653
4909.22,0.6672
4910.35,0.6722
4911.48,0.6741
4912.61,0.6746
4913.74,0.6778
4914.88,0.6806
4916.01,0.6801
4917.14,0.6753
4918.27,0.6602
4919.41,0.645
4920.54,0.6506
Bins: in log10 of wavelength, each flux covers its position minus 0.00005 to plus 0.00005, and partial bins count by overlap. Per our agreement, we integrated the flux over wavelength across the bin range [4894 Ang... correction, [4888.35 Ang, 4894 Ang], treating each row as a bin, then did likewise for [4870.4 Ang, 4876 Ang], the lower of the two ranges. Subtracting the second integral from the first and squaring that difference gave 0.2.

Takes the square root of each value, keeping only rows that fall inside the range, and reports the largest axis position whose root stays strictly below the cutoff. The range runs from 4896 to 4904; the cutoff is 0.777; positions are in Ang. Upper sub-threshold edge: 4902.44 Ang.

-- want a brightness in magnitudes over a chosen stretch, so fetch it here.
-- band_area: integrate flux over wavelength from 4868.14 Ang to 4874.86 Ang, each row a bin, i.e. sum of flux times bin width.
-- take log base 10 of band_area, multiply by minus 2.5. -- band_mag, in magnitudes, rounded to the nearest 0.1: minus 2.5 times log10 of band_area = -1.4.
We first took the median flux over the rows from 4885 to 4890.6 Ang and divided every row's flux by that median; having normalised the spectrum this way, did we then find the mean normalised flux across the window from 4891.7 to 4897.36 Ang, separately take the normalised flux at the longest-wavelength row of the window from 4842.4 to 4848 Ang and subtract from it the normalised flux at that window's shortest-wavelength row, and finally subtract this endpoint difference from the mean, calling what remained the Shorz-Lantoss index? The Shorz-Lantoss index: 1.03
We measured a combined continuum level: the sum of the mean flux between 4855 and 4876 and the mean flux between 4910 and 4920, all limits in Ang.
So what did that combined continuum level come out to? 1.23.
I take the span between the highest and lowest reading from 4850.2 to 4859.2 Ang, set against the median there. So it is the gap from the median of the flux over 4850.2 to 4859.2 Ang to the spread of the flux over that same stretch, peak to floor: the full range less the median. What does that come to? -0.37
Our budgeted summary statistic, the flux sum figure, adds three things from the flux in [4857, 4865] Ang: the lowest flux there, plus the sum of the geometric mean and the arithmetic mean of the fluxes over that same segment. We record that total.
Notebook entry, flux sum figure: 1.75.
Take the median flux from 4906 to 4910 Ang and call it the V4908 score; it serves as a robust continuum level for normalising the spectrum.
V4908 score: 0.67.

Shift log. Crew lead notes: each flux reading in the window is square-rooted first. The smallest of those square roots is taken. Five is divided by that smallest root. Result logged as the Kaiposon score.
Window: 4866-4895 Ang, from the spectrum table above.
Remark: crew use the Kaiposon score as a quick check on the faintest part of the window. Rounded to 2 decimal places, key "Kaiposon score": 7.15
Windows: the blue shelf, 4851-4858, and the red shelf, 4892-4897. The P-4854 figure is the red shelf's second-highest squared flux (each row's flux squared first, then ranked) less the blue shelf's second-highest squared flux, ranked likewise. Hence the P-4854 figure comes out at 0.13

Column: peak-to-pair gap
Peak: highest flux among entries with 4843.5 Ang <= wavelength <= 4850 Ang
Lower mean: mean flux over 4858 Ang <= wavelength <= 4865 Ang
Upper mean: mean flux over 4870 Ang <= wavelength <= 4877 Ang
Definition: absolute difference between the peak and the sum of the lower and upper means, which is 0.63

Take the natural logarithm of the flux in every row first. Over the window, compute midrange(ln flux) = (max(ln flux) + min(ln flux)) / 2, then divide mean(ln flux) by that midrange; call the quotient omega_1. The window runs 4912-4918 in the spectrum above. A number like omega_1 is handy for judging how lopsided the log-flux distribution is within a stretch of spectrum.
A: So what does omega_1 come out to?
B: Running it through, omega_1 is 1.00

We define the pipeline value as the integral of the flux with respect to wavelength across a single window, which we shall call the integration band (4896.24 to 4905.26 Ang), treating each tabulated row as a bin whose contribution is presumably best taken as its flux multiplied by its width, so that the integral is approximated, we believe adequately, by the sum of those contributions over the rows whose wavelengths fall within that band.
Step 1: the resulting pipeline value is 5.5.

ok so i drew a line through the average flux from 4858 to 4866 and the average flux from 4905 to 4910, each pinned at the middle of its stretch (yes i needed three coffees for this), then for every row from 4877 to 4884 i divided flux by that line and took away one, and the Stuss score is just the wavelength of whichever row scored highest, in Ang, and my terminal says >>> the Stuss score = 4881.04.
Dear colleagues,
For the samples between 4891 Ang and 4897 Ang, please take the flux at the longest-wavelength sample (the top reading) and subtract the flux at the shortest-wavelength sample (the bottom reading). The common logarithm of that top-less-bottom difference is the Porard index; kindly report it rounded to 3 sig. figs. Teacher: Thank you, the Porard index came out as -1.67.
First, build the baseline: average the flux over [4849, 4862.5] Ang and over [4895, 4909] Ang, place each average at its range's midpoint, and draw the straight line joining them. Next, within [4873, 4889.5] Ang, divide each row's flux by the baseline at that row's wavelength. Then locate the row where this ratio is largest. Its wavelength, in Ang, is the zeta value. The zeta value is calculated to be 4881.04 Ang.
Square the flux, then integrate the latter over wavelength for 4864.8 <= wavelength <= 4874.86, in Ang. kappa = 2.8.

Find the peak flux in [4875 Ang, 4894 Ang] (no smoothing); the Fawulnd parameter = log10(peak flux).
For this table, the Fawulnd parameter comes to -0.219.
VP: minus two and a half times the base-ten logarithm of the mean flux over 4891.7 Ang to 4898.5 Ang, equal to 0.55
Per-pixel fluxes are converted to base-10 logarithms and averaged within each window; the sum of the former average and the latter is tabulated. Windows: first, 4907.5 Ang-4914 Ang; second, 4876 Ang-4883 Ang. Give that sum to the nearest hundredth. -0.44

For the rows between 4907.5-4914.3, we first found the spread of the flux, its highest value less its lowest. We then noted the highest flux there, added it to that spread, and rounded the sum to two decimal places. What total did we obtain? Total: 0.69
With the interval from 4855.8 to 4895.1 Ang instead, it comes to 0.90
